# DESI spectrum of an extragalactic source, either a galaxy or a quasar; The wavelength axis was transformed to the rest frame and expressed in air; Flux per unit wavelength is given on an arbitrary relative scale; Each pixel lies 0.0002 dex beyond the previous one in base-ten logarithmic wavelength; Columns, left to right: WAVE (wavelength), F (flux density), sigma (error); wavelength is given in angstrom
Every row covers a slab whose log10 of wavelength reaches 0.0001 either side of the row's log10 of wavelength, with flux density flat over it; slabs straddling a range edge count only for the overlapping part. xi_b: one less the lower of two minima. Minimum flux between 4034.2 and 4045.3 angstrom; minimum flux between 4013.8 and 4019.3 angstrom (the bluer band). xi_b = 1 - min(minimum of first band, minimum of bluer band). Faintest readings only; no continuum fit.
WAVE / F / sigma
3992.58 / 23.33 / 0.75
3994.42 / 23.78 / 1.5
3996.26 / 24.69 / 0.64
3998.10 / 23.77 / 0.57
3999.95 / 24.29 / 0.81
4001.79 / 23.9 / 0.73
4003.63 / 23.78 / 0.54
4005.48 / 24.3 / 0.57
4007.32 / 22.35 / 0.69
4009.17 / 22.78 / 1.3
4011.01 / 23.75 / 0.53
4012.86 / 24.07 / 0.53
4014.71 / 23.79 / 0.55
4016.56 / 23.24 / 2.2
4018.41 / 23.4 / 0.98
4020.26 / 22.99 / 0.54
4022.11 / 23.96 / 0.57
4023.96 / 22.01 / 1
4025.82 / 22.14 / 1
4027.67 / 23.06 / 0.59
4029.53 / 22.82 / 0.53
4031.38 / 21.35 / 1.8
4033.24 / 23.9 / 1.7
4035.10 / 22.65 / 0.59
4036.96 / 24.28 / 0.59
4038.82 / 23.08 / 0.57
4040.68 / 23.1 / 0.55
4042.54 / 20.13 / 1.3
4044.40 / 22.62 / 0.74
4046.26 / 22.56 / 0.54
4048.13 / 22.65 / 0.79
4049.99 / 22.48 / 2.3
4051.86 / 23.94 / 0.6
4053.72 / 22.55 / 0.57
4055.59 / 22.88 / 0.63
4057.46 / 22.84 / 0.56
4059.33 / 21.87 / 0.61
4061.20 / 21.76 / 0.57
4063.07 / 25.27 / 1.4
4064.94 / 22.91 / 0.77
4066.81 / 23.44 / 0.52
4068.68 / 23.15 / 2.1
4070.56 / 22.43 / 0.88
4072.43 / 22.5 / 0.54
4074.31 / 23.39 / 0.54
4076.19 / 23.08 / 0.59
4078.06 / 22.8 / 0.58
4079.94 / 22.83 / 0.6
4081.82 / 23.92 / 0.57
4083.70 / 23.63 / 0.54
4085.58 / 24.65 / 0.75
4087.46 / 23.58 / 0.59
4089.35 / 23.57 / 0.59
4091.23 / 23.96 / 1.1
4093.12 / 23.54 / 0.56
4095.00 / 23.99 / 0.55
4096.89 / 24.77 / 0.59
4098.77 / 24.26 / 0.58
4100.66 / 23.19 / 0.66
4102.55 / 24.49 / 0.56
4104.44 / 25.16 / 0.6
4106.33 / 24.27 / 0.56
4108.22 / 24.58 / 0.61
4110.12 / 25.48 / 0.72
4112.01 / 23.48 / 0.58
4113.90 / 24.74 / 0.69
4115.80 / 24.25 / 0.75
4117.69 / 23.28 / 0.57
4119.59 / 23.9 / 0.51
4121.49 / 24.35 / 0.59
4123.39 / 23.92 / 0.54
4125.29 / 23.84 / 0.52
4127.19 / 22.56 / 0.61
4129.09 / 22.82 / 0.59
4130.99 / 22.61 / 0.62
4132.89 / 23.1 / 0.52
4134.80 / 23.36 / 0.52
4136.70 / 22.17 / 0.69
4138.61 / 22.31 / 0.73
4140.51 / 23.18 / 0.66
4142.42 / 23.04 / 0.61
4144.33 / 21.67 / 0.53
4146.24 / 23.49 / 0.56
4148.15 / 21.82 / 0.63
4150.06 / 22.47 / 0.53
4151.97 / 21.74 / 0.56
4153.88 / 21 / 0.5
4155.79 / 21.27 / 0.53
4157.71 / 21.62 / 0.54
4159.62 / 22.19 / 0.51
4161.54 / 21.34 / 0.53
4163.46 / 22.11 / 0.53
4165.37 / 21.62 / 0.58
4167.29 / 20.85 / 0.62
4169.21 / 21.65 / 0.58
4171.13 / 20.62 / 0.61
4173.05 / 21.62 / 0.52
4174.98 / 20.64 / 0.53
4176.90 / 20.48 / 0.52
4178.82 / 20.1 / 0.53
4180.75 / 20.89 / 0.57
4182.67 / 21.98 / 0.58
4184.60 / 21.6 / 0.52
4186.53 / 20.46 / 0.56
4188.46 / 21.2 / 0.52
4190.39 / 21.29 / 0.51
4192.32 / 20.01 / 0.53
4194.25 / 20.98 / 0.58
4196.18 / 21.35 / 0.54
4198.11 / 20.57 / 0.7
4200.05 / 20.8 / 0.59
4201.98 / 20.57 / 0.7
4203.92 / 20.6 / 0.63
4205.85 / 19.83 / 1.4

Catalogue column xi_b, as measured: -19.1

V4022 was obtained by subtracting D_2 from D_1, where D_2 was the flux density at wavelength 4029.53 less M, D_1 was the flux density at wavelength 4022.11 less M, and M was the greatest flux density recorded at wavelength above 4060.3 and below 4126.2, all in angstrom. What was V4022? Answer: 1.14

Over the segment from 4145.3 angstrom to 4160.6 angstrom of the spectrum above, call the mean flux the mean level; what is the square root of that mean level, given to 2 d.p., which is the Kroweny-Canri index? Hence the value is 4.69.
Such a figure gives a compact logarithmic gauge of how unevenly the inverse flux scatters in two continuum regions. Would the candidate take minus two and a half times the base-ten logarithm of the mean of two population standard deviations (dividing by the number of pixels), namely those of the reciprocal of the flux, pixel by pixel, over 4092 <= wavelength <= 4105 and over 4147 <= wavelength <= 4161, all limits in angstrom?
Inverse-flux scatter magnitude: 7.46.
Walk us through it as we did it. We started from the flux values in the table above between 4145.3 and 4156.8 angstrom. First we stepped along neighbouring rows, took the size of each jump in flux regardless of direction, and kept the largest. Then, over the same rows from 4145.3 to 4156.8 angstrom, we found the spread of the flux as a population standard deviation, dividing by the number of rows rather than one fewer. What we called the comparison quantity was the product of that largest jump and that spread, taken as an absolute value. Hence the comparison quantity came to 1.4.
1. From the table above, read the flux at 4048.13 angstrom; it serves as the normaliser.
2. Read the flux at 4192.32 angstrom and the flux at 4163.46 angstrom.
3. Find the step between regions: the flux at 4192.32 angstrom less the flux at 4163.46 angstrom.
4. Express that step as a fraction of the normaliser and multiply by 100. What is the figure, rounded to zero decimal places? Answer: -9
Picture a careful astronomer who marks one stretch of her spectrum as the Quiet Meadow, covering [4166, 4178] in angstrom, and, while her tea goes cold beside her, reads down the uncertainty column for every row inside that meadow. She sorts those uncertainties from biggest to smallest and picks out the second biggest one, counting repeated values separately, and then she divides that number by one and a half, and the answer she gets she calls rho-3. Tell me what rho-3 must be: 0.41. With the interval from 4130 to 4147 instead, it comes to 0.46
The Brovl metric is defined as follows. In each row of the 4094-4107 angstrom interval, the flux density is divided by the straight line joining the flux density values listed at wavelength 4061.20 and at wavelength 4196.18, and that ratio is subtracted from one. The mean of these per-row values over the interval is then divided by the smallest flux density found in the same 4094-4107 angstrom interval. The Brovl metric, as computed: -0.0053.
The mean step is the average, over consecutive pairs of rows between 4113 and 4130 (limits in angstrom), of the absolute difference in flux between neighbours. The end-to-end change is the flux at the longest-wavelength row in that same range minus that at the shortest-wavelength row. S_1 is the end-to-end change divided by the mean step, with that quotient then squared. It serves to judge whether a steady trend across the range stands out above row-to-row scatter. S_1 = 11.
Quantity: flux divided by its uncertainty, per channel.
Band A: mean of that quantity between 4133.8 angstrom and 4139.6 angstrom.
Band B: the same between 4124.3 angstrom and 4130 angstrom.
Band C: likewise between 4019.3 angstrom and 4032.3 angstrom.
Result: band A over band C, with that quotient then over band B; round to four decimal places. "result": 0.0278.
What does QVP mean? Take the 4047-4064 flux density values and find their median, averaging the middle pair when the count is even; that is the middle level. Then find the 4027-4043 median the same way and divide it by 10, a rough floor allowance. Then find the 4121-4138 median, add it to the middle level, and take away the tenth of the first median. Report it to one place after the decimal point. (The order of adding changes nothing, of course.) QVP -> 43.4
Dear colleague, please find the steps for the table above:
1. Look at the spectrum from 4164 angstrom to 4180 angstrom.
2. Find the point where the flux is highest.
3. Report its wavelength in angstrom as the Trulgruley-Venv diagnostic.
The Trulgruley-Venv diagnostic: 4169.21 angstrom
